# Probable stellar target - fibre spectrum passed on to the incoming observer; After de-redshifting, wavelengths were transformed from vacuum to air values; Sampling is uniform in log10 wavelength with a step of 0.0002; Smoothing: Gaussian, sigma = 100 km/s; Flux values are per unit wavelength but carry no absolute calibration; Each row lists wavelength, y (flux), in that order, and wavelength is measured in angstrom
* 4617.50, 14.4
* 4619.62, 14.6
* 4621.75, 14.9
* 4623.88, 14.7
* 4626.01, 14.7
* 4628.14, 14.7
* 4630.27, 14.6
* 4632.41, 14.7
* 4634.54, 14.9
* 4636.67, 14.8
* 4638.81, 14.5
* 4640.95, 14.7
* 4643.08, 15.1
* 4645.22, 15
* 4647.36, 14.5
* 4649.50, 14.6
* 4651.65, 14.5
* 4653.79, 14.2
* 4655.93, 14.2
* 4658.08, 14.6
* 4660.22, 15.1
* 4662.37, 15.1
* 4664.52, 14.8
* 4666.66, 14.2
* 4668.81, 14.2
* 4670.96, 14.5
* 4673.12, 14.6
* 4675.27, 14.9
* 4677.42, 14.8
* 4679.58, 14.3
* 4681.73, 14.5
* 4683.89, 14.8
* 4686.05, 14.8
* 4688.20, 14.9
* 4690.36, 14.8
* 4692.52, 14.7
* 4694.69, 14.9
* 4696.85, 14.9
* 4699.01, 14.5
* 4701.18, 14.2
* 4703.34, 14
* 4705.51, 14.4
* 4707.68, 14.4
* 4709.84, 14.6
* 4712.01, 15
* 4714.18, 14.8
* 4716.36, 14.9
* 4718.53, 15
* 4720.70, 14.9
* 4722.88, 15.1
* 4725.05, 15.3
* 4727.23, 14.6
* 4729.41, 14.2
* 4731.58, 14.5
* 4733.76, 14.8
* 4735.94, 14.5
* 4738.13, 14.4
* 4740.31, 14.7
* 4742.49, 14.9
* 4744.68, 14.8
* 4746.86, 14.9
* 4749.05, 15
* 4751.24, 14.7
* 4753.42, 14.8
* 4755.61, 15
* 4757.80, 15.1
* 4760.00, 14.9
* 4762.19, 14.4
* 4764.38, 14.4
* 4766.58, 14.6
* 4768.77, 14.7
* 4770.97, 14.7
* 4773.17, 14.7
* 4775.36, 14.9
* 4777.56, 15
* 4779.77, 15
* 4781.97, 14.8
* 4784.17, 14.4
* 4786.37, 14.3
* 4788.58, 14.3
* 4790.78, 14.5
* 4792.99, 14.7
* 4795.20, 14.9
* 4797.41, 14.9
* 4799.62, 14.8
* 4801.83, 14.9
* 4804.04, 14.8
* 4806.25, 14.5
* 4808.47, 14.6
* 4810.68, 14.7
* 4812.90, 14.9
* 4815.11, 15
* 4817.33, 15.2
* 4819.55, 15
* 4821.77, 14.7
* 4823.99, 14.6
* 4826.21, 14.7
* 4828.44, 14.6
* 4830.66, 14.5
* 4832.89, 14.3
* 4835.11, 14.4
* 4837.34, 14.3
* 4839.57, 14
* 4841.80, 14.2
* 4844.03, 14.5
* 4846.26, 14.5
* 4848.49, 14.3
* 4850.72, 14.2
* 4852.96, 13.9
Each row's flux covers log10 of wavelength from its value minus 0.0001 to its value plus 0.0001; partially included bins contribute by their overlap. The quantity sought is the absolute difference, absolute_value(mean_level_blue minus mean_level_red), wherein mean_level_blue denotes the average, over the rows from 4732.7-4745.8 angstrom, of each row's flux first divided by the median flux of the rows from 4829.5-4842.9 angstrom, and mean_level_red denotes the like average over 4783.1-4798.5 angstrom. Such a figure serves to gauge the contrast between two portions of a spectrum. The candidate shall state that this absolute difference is 0.0078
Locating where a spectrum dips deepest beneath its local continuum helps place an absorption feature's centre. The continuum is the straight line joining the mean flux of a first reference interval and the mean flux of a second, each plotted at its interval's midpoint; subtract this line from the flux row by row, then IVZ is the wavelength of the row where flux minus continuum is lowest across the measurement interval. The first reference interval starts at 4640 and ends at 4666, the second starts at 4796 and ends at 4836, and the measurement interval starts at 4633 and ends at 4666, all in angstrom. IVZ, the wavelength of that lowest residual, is 4655.93 angstrom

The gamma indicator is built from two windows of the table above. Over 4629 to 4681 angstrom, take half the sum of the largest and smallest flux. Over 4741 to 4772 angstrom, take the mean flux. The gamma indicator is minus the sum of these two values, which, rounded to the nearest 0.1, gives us -29.4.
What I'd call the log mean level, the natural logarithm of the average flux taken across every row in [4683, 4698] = 2.70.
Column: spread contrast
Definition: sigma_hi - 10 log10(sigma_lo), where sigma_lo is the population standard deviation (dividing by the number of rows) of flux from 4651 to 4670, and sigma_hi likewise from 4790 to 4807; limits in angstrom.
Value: 4.6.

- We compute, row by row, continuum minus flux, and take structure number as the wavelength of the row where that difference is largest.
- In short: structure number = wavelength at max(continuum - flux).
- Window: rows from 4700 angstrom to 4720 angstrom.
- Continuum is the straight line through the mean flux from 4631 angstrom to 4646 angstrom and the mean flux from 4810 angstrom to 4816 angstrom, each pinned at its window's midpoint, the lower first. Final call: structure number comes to 4703.34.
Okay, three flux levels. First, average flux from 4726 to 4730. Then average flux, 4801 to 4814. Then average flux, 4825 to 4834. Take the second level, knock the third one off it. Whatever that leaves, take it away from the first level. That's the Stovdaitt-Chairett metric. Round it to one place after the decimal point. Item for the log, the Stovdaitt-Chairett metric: 14.2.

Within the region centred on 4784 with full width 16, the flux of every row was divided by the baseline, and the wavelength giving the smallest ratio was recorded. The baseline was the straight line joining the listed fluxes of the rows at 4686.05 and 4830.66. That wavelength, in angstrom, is 4786.37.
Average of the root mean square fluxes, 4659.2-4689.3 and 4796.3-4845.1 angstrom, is 14.7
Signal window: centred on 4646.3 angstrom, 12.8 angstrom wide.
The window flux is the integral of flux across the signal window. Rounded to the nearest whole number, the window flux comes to 189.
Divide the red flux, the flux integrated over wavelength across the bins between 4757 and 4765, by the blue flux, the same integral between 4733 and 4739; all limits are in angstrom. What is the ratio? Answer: 1.35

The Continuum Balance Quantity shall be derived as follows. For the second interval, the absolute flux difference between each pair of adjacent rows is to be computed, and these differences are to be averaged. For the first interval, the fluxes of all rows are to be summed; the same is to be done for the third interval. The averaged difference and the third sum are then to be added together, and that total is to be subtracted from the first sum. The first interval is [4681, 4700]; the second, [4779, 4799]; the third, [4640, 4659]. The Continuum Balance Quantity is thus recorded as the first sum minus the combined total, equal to 1.2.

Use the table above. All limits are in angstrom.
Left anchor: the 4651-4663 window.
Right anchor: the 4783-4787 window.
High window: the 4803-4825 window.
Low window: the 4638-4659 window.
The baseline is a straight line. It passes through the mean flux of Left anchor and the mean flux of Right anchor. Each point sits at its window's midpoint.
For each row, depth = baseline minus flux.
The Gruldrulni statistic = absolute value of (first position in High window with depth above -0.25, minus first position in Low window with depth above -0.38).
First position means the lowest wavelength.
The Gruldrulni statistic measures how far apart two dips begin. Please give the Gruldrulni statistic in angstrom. 167.4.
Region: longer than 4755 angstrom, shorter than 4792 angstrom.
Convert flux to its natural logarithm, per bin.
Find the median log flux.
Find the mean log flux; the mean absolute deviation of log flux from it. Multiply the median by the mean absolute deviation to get 0.041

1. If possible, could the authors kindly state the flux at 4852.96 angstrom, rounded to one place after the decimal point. 13.9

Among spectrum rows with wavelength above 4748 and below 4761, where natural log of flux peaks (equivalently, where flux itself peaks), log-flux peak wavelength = 4757.80 angstrom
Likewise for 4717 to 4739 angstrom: 4725.05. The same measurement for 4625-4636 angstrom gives 4634.54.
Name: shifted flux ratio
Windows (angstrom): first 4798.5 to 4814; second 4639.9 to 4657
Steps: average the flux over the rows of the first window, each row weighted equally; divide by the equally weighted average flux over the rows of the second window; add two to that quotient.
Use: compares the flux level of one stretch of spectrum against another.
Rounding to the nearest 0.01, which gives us 3.01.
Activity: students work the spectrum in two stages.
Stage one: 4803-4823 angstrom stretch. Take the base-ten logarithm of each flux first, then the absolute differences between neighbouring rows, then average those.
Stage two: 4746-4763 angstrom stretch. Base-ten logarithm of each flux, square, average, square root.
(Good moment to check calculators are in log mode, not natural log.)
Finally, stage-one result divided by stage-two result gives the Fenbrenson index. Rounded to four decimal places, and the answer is 0.0047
